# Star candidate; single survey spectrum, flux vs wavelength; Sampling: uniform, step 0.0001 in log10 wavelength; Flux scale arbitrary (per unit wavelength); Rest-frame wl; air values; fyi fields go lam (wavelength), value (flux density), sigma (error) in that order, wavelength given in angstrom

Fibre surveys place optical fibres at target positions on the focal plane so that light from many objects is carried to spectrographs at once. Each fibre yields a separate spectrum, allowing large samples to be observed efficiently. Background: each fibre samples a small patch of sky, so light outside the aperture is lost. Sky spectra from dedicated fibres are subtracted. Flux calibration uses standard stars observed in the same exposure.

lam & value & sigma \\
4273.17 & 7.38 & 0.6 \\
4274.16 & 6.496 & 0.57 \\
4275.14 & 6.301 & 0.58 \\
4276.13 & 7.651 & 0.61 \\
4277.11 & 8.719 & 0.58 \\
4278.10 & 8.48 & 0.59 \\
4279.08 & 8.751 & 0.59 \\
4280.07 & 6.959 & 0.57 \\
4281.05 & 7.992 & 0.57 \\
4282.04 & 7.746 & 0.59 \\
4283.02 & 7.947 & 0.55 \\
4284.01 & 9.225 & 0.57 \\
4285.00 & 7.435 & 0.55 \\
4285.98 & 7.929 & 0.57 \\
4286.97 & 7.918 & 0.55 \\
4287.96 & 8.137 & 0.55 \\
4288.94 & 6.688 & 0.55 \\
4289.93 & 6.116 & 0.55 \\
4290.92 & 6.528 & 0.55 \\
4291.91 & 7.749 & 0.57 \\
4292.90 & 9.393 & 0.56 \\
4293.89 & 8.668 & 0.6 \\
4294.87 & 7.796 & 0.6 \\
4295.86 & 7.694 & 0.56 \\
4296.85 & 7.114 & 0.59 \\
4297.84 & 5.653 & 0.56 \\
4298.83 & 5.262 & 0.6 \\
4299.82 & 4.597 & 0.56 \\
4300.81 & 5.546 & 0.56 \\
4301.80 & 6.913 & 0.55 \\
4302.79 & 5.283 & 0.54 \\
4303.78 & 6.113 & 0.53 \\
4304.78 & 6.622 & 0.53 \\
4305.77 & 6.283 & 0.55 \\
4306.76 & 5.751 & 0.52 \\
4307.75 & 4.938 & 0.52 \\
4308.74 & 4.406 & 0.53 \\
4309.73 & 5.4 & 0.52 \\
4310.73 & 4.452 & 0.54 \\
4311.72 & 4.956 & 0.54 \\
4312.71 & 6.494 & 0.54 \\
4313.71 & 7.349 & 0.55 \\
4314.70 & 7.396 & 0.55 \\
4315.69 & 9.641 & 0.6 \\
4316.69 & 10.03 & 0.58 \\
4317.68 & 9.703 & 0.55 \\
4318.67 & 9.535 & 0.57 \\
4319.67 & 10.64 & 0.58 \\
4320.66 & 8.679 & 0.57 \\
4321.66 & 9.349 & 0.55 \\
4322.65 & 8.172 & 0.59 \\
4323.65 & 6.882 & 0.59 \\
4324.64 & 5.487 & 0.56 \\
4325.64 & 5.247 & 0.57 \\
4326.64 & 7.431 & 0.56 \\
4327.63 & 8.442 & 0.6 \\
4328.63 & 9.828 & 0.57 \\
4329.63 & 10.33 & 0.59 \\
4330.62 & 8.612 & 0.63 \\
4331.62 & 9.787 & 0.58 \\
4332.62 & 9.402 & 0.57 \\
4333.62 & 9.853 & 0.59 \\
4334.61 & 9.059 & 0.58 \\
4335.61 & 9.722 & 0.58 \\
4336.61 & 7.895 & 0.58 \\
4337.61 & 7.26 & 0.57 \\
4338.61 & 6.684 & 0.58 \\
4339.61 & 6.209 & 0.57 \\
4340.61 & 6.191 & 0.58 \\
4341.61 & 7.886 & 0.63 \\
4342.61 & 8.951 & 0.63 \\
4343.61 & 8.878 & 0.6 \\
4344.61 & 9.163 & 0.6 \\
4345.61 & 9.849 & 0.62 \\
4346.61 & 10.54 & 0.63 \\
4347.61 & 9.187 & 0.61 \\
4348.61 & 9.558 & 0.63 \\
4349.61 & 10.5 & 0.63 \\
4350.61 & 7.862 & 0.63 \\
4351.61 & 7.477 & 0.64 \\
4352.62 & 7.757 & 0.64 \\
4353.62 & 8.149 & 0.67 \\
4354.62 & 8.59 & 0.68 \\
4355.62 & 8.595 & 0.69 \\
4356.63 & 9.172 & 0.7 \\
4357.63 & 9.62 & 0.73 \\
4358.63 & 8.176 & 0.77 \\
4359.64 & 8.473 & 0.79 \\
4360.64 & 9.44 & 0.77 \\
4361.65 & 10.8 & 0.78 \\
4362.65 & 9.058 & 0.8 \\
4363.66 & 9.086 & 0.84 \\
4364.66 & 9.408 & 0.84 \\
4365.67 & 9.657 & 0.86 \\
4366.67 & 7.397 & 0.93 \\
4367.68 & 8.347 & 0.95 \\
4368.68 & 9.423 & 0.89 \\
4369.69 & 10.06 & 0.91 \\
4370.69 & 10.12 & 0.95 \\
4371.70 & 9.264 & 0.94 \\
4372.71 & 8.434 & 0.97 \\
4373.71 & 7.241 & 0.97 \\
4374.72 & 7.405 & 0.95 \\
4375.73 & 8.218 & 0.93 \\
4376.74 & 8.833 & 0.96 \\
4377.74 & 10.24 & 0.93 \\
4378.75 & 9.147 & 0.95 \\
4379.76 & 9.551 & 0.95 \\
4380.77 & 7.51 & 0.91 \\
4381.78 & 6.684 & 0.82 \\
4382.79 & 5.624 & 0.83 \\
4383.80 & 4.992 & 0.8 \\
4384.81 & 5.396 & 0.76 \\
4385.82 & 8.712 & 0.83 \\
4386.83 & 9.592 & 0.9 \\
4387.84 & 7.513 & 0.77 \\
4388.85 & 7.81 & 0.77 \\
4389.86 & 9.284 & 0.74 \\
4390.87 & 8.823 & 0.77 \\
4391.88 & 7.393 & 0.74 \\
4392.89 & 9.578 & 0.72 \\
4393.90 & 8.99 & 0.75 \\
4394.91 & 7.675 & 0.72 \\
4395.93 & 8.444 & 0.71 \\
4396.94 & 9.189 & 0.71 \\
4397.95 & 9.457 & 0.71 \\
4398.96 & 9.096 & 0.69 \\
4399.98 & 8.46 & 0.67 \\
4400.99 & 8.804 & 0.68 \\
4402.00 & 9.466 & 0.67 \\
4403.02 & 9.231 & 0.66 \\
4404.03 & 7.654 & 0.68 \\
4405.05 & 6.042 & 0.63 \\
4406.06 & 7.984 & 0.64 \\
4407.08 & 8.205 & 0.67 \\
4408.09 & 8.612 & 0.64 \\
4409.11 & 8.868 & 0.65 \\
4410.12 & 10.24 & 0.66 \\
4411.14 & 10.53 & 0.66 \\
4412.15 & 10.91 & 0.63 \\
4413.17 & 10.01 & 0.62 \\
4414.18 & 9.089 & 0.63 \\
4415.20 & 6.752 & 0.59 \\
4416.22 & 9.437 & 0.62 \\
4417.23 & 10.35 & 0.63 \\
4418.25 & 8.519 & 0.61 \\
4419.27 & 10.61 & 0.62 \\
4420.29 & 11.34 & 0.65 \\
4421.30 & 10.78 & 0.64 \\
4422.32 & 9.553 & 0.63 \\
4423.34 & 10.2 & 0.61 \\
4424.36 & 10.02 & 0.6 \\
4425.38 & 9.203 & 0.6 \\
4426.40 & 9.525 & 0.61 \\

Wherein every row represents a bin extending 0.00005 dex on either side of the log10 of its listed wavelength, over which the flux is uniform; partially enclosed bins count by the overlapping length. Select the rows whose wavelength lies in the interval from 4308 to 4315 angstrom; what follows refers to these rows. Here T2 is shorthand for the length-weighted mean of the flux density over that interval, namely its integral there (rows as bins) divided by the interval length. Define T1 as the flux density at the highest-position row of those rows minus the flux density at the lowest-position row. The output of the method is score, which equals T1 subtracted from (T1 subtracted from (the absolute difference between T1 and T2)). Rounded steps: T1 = 3.0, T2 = 5.7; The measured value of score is -3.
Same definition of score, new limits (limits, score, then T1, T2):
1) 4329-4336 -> 11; -0.6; 9.5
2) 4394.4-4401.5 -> 5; 1.1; 8.7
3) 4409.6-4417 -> 12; -0.8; 9.6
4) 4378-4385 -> 18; -3.8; 7.2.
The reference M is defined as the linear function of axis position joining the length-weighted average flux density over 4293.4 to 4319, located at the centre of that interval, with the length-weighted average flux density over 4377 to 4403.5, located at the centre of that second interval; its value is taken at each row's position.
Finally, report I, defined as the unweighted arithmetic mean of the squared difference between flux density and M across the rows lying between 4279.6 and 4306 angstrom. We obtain 2.2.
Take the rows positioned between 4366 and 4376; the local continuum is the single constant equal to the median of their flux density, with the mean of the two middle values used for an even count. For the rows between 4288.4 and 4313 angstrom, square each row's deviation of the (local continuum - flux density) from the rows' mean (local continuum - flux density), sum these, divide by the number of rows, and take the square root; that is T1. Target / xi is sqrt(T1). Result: 1.13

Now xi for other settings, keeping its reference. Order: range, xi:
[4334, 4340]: 1.12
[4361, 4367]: 1.00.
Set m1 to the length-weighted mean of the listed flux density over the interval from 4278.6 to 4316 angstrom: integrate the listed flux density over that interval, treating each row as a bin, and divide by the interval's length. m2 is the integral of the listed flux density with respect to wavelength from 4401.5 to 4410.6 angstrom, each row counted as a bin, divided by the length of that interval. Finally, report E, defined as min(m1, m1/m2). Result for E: 0.81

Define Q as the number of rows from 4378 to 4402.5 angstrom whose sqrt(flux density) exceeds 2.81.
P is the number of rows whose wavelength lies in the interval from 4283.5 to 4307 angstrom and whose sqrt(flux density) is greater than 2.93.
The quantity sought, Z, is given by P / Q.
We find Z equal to 0.2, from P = 3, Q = 15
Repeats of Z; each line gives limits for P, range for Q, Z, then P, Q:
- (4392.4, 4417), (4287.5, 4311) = 5.3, 16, 3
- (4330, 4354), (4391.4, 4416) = 0.7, 14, 19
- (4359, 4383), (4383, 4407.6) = 0.9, 14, 16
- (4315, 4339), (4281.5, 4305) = 2.1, 15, 7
